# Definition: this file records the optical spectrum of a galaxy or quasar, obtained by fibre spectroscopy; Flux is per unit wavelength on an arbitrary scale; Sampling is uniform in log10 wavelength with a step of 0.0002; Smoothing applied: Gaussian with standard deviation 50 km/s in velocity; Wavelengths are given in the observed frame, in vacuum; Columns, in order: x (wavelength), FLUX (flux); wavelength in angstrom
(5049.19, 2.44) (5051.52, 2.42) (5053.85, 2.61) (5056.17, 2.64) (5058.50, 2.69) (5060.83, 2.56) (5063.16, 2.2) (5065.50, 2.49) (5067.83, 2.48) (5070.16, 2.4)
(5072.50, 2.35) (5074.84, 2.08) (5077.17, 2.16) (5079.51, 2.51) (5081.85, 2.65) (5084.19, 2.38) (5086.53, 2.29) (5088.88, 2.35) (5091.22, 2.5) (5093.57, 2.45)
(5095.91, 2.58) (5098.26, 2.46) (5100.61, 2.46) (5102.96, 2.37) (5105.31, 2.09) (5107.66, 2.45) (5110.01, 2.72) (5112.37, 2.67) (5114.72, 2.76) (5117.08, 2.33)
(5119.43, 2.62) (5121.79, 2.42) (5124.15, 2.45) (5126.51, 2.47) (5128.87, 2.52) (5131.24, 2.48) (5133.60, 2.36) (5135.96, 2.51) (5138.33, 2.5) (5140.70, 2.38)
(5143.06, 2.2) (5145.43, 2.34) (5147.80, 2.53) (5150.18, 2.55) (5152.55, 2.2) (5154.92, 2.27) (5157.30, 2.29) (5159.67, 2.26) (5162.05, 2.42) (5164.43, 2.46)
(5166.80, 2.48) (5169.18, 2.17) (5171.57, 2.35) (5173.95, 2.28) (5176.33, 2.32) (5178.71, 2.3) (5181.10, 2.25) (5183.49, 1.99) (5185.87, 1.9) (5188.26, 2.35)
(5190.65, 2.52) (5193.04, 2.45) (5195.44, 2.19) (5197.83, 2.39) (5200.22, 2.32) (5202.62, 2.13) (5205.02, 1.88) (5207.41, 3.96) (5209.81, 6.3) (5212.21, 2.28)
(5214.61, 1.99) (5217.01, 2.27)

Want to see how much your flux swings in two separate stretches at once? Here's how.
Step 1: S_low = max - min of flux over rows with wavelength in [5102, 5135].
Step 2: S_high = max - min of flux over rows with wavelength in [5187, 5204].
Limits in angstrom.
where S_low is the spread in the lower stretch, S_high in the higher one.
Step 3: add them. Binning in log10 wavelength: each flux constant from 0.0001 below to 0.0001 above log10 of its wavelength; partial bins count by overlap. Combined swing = 1.1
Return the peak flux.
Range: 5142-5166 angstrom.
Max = 2.55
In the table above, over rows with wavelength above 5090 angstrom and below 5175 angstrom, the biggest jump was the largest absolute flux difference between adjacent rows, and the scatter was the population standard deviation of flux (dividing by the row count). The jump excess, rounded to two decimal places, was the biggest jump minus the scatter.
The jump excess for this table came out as 0.28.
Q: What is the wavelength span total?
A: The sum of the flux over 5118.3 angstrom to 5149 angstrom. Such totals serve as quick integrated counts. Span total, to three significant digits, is 31.8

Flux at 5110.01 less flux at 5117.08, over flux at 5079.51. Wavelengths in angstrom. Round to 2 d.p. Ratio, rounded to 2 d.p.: 0.16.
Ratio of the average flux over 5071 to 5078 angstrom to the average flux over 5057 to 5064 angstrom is 0.88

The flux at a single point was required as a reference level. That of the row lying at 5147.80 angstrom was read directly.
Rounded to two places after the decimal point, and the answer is 2.53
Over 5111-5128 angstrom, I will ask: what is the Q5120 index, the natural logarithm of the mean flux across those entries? 0.93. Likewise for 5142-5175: 0.85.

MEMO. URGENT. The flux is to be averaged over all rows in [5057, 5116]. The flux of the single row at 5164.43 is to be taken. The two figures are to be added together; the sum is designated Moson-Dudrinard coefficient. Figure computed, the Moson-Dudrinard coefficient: 4.90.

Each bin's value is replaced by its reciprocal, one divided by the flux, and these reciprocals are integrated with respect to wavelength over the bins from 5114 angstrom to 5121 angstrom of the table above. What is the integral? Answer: 2.76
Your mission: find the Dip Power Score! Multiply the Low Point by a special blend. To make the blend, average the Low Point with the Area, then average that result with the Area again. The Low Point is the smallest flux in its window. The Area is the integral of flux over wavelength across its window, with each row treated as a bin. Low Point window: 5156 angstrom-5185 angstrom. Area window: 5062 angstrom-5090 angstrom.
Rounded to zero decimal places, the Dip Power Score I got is 100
